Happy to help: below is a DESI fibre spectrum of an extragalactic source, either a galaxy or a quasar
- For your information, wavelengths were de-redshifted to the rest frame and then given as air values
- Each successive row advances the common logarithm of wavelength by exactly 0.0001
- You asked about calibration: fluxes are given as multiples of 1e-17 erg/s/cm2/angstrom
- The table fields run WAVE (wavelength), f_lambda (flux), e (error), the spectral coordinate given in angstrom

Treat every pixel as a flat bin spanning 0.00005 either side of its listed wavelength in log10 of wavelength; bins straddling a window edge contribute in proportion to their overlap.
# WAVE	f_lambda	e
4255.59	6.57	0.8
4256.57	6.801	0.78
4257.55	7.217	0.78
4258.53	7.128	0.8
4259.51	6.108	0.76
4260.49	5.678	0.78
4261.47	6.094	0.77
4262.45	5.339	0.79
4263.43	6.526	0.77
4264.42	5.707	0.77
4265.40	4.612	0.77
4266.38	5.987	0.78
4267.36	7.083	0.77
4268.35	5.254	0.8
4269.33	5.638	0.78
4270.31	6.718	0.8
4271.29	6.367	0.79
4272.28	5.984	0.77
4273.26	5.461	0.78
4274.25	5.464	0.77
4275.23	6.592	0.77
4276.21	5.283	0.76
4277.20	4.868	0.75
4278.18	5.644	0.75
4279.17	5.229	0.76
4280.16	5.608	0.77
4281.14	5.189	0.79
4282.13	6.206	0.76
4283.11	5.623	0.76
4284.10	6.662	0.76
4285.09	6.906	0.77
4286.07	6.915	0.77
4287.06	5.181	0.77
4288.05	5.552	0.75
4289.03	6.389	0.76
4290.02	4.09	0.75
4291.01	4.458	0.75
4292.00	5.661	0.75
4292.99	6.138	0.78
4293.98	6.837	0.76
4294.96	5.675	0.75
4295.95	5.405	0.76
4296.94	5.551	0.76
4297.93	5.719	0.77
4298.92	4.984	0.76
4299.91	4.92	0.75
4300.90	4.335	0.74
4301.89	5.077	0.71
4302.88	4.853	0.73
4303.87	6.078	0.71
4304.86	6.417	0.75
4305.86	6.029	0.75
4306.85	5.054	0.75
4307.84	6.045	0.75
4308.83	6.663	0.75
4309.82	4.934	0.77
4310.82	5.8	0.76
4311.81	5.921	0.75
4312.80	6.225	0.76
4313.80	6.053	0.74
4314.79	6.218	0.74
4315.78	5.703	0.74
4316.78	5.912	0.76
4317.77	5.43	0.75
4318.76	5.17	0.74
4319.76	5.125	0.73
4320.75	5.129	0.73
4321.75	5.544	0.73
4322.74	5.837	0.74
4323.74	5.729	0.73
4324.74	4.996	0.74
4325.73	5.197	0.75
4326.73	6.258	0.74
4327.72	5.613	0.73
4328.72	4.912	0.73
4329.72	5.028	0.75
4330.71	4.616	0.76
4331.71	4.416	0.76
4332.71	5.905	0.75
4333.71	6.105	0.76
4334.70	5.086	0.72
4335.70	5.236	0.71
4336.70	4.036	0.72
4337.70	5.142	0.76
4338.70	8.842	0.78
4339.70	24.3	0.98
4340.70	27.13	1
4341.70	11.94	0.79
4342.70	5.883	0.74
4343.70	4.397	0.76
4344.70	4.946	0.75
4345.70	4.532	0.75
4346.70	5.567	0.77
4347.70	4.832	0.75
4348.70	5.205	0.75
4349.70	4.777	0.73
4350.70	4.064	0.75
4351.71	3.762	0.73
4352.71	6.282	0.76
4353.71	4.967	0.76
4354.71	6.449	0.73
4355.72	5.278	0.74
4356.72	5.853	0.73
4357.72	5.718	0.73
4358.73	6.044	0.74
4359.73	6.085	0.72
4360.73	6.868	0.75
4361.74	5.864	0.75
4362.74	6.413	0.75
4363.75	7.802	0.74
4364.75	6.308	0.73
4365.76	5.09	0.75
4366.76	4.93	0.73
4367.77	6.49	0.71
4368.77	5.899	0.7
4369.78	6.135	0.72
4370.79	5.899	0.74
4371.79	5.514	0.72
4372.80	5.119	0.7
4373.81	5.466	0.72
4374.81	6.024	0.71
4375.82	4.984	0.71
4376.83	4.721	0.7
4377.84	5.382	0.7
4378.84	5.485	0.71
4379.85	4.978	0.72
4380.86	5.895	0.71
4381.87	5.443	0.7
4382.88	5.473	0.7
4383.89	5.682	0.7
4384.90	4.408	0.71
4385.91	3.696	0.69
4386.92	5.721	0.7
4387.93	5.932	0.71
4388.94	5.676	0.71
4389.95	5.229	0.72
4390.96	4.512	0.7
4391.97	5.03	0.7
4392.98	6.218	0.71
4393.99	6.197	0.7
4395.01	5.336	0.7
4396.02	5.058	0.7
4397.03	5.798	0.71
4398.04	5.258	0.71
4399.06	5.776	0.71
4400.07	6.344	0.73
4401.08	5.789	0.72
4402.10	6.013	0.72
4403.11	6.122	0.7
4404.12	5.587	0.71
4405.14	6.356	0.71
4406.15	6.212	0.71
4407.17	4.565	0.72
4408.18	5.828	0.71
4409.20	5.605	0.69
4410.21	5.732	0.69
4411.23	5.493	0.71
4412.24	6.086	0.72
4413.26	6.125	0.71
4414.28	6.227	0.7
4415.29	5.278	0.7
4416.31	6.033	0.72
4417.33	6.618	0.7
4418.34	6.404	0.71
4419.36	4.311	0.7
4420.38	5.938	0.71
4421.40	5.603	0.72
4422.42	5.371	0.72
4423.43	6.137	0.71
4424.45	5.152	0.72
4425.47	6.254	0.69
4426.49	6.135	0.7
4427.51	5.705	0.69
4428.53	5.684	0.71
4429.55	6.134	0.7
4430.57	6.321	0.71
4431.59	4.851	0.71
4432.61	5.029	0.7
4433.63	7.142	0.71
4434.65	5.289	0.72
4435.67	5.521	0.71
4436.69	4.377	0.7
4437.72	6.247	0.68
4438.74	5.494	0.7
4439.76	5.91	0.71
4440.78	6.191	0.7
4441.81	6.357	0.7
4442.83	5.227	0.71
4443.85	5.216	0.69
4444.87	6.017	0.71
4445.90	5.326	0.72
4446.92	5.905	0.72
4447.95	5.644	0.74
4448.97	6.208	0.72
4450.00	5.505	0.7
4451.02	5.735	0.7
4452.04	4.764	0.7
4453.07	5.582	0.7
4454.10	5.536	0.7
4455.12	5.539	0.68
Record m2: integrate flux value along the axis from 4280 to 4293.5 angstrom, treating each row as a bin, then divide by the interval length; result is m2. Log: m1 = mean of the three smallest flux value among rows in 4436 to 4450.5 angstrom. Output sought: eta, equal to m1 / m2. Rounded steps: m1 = 4.9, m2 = 5.76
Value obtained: 0.858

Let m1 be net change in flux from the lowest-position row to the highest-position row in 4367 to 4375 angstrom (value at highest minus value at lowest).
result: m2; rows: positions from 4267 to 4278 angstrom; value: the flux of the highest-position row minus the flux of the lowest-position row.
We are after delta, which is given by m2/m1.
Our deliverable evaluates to 4.8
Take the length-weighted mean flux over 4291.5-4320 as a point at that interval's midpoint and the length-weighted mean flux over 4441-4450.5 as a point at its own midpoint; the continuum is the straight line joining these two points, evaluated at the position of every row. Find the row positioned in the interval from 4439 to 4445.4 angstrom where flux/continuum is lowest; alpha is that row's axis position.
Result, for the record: 4443.85 angstrom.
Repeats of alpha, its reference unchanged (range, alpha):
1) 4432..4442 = 4436.69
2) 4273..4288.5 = 4277.20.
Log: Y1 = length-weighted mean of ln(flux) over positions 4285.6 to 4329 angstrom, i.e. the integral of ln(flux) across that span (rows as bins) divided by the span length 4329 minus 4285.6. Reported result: 1.71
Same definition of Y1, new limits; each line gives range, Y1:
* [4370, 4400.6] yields 1.68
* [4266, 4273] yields 1.81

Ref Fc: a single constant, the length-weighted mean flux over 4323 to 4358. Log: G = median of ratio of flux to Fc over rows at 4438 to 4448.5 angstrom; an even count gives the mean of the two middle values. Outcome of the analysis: 0.87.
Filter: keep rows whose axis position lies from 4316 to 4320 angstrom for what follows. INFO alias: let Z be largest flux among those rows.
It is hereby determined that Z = 5.912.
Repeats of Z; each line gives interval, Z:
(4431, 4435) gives 7.142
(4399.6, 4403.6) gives 6.344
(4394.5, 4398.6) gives 5.798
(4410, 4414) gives 6.125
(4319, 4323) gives 5.837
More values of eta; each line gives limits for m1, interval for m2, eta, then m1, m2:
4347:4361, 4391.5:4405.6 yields 0.727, 4.2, 5.78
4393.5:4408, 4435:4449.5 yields 0.873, 5.0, 5.68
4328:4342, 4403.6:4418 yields 0.745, 4.4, 5.85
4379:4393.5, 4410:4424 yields 0.724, 4.2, 5.81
